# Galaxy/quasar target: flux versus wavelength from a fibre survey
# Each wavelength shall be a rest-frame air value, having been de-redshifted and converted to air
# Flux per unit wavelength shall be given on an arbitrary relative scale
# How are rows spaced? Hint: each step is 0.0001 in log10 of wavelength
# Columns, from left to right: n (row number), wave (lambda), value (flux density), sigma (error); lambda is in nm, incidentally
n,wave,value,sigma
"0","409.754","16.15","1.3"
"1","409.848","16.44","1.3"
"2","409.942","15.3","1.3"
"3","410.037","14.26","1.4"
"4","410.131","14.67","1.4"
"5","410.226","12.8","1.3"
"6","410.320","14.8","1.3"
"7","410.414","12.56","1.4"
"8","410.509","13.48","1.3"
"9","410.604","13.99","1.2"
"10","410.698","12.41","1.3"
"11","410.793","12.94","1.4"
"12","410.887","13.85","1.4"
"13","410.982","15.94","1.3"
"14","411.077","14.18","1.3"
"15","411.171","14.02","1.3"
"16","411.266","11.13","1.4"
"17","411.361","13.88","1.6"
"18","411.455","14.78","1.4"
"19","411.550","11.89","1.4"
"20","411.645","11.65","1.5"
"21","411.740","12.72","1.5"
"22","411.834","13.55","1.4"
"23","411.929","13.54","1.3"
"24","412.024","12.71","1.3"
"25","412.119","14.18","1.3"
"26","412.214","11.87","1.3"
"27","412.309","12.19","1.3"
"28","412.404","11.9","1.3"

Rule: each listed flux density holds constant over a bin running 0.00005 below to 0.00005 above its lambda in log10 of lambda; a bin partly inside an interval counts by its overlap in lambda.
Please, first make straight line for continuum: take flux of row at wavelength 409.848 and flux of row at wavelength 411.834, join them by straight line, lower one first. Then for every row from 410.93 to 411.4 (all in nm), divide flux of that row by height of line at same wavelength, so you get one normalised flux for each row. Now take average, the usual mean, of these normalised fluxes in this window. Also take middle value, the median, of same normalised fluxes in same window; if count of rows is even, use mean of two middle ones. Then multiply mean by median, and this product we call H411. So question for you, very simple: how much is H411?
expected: 0.92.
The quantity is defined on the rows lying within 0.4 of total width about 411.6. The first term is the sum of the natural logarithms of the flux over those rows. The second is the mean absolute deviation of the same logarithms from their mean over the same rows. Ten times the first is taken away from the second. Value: -102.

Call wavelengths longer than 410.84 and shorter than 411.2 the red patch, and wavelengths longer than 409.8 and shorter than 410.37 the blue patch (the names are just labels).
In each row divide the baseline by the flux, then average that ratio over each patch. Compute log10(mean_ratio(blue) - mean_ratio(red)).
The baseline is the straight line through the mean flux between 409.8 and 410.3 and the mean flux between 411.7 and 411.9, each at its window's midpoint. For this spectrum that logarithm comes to -1.34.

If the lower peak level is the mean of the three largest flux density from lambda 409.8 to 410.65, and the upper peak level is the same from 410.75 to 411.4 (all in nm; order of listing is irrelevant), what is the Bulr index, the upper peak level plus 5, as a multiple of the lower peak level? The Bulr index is 1.27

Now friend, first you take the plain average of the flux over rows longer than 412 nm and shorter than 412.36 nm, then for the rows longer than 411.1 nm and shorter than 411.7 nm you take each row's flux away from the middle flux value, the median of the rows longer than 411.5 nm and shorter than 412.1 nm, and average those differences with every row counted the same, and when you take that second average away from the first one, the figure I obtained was 12.9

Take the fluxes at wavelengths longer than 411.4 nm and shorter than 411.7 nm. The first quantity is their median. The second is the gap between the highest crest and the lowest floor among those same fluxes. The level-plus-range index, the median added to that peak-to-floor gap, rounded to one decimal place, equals 15.0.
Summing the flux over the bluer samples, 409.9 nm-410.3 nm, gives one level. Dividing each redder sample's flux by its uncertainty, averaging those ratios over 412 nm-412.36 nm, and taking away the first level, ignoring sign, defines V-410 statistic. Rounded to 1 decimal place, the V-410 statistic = 47.2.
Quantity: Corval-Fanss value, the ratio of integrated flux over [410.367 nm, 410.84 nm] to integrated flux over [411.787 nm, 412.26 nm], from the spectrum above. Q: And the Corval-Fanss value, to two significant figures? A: 0.99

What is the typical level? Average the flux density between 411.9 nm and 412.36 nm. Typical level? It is 12.9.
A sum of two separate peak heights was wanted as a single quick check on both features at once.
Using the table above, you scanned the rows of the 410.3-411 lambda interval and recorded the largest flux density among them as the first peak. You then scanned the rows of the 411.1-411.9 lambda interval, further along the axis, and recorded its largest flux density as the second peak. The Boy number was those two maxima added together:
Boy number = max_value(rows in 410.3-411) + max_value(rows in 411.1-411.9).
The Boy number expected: 30.7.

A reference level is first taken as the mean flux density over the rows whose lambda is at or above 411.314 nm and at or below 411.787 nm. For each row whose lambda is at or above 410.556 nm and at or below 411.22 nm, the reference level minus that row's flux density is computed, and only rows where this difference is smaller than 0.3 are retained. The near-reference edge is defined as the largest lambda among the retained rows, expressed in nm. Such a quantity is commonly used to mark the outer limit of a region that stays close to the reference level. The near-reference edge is 411.171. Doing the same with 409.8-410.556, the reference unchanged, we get 410.509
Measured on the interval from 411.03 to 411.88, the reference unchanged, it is 411.834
